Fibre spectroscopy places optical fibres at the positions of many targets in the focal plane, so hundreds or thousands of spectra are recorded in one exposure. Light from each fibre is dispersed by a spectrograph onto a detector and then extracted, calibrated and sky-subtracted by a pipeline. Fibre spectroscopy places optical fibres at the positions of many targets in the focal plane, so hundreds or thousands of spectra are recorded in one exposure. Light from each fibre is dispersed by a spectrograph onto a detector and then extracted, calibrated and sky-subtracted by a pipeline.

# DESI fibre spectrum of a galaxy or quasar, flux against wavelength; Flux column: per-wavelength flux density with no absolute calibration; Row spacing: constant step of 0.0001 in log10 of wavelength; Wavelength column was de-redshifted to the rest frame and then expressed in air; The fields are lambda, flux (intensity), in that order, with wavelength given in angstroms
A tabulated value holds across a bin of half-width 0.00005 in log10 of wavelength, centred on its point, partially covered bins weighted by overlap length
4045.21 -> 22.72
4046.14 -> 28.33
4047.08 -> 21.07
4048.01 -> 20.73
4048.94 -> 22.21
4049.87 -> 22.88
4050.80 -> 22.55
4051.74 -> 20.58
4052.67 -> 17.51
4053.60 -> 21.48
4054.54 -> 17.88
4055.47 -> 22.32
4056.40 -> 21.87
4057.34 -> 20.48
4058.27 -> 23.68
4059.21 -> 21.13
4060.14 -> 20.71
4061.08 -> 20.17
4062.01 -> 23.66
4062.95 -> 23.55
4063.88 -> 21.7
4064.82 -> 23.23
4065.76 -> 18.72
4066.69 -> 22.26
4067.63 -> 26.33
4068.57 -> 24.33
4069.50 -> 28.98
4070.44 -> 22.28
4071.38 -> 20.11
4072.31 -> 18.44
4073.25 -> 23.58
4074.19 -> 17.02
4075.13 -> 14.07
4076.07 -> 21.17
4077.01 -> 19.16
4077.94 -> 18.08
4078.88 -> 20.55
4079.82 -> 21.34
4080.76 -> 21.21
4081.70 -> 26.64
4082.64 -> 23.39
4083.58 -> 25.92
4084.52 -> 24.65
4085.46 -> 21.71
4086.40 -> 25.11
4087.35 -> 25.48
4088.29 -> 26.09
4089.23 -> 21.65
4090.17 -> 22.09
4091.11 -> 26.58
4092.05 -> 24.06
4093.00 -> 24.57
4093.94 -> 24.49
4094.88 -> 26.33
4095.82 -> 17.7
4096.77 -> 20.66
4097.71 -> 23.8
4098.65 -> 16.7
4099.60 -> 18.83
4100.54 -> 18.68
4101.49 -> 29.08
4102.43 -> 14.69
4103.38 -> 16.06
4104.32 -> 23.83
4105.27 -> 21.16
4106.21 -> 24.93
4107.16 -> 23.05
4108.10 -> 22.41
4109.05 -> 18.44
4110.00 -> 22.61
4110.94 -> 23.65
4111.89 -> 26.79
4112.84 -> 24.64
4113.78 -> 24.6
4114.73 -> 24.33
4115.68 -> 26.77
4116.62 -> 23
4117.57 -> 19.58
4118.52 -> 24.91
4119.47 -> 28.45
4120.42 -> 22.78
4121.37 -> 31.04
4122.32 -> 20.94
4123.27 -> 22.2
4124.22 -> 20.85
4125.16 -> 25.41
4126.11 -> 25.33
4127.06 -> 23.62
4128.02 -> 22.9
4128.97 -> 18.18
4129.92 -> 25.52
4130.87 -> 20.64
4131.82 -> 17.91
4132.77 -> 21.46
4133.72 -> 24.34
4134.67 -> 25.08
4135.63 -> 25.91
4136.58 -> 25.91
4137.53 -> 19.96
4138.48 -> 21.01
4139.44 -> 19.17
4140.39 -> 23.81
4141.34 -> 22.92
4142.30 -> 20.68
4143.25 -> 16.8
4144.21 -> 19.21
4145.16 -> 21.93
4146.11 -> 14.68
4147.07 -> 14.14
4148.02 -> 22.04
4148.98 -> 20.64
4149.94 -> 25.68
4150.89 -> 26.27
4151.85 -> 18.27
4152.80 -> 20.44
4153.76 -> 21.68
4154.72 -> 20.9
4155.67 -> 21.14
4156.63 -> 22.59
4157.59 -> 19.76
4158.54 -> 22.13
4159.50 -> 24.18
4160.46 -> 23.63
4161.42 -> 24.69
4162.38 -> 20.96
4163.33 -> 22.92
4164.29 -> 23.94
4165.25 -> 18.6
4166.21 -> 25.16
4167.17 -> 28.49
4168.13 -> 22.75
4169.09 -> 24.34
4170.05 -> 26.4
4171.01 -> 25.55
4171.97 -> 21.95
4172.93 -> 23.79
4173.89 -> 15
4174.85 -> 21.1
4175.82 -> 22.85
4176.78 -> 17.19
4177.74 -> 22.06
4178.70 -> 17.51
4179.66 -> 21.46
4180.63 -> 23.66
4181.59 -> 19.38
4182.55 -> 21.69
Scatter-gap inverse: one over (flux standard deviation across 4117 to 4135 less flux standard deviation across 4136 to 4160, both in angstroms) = 4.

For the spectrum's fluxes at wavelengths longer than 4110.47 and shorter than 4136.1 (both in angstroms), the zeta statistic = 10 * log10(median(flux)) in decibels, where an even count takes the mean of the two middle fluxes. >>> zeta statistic 13.9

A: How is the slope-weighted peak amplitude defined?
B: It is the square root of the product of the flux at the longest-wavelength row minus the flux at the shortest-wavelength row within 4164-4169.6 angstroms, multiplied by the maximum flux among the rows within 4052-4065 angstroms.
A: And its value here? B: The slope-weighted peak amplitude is 3.1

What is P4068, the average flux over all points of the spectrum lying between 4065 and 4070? 24.1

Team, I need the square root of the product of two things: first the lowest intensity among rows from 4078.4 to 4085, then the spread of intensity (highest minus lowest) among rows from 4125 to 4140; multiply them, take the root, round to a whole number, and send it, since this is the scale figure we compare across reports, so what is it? 13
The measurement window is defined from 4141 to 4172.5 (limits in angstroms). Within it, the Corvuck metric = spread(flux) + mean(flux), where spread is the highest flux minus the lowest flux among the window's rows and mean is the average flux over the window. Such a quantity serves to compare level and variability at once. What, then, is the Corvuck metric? 36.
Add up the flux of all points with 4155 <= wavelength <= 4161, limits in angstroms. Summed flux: 133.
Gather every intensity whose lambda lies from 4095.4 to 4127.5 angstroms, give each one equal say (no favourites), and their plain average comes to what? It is 22.7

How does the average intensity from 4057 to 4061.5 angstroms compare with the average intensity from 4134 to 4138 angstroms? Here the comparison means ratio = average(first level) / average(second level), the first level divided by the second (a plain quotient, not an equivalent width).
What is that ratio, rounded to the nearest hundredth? 0.88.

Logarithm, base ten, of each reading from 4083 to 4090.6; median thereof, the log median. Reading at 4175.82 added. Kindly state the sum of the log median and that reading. 24.2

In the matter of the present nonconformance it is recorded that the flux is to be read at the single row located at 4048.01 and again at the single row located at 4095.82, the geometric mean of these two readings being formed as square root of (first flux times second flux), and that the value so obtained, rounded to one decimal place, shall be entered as 19.2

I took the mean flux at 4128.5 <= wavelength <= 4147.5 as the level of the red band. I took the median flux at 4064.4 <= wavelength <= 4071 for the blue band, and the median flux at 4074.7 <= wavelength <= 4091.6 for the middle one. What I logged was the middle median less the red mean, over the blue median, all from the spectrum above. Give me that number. 0.04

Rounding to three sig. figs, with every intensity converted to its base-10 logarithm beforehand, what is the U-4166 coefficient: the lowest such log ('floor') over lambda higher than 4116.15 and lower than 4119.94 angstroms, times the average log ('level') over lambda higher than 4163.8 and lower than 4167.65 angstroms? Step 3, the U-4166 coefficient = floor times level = 1.78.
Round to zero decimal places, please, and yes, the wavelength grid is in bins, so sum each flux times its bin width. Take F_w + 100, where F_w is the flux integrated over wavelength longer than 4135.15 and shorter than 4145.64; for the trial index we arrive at 326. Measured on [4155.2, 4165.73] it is 334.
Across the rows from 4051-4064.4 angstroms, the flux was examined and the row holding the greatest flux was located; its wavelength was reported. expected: 4058.27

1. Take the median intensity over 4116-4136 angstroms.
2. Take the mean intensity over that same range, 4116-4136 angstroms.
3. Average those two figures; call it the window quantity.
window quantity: 23.2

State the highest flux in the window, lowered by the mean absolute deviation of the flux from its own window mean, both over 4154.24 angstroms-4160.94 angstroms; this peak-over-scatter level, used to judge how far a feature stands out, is 22.9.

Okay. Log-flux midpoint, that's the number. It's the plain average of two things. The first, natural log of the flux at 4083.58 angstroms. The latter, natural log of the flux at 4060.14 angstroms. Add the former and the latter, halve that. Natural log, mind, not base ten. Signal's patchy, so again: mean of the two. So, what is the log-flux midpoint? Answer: 3.14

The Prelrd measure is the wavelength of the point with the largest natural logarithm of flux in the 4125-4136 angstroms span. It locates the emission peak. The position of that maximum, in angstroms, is 4135.63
